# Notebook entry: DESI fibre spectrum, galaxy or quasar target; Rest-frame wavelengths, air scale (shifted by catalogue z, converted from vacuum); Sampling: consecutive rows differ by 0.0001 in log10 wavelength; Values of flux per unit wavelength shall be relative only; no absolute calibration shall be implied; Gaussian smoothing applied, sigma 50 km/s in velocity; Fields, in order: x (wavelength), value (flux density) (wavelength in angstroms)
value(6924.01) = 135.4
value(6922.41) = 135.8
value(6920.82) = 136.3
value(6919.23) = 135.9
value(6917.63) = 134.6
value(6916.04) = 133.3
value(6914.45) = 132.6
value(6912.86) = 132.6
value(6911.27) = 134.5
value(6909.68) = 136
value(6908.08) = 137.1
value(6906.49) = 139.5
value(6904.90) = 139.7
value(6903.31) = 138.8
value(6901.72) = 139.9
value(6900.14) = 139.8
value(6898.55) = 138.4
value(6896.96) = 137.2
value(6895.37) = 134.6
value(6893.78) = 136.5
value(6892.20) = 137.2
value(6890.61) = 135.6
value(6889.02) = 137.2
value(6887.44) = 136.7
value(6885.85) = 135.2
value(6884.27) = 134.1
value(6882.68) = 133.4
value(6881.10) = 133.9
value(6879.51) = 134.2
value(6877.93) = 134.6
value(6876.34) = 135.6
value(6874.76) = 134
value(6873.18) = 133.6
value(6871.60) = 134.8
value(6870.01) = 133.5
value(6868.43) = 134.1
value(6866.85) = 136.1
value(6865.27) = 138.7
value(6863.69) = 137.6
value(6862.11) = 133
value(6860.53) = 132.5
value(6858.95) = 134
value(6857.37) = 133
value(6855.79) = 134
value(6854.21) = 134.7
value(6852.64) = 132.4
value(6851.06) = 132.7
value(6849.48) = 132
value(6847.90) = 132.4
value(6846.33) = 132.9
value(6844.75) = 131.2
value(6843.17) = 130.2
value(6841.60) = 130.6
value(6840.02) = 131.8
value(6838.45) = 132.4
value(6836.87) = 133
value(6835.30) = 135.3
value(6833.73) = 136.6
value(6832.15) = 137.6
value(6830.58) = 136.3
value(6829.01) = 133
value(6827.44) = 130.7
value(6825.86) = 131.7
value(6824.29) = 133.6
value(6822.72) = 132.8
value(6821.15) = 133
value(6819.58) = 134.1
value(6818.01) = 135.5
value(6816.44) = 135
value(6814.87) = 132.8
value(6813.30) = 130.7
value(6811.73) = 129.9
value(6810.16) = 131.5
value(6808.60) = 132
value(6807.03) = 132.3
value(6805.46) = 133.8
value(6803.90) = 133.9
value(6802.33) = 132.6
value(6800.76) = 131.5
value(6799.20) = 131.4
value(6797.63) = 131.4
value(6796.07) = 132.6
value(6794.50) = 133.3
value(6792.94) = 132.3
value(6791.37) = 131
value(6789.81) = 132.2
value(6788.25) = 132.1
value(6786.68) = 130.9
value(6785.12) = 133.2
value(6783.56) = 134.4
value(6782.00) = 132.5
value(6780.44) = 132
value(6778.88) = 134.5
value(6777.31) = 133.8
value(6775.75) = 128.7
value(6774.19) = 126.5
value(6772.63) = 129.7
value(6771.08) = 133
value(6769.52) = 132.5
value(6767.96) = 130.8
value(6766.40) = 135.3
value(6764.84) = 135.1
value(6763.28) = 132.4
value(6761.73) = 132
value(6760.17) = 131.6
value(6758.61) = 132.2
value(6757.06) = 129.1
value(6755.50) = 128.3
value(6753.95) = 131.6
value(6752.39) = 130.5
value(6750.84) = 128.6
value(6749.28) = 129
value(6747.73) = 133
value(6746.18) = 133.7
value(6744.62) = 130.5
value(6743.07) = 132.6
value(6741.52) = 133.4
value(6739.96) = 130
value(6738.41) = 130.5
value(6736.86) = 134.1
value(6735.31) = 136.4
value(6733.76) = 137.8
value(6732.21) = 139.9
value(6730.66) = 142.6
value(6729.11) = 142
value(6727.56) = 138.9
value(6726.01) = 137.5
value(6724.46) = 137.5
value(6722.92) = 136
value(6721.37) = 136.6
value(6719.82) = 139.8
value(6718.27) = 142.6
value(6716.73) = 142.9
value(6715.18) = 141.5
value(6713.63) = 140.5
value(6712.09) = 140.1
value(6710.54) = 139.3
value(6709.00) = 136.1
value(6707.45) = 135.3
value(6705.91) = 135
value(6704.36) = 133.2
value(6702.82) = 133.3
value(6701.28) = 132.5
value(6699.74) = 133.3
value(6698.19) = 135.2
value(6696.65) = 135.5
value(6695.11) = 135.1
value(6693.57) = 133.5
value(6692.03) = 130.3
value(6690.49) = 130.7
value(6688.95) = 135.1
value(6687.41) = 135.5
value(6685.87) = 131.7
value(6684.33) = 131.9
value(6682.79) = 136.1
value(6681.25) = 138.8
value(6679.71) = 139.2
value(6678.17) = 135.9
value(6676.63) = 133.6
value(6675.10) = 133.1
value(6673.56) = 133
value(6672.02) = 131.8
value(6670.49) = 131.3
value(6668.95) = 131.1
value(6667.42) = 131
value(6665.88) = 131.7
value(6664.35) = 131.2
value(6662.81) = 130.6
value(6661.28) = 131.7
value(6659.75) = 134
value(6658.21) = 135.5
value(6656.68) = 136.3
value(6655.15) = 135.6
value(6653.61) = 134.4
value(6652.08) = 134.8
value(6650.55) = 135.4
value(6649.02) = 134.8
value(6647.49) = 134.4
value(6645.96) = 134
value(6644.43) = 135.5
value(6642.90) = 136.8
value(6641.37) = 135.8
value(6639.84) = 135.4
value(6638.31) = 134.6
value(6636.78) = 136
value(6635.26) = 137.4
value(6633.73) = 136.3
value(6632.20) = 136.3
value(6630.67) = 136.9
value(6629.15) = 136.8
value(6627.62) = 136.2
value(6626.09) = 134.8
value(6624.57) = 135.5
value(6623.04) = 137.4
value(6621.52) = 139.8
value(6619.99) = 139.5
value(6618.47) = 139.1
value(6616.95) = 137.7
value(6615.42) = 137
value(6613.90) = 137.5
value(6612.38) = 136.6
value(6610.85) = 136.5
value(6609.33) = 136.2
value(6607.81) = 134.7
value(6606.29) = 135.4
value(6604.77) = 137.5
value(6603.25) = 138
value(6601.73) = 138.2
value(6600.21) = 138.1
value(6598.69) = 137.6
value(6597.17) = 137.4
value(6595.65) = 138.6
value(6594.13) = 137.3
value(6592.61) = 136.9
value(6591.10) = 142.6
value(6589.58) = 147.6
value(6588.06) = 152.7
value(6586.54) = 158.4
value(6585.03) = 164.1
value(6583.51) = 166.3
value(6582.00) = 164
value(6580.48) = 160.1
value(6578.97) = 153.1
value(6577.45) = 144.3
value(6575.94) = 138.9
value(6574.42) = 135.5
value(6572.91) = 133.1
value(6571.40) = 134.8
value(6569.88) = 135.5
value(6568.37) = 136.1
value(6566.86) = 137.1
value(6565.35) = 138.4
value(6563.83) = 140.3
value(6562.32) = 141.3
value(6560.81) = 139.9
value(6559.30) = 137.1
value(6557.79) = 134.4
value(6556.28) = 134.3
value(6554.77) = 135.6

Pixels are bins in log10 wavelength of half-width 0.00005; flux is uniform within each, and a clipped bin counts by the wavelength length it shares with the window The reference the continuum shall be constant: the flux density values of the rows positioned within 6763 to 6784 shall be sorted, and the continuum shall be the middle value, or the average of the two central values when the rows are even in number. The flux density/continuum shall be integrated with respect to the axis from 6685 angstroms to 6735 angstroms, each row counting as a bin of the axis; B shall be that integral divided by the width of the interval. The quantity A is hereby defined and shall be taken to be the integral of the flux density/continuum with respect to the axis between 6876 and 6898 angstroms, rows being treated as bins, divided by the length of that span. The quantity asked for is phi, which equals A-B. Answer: -0.01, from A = 1.02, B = 1.03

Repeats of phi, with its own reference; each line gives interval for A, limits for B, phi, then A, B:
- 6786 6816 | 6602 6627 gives -0.04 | 1.00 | 1.03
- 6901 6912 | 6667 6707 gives 0.03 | 1.04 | 1.01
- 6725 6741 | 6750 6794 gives 0.04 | 1.03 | 0.99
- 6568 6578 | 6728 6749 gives 0.01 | 1.03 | 1.02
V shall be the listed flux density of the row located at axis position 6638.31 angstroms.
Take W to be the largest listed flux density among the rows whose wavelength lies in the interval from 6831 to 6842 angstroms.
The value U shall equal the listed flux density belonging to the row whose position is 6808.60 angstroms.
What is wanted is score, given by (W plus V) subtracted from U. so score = -140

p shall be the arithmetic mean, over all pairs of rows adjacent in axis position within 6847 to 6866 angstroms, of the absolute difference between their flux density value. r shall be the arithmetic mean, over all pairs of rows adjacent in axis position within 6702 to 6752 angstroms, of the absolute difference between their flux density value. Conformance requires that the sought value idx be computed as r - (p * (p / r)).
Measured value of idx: 0.6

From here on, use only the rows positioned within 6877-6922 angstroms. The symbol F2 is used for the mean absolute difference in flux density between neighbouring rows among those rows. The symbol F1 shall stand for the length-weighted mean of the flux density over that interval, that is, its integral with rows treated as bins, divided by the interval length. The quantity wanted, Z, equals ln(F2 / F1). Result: -4.8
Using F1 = 136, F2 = 1.1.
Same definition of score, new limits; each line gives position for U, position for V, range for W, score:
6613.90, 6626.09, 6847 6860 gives -132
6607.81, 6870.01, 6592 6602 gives -137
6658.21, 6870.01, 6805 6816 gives -132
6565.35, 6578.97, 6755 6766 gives -150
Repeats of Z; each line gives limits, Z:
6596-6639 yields -5.1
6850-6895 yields -4.7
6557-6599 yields -3.9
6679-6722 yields -4.5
